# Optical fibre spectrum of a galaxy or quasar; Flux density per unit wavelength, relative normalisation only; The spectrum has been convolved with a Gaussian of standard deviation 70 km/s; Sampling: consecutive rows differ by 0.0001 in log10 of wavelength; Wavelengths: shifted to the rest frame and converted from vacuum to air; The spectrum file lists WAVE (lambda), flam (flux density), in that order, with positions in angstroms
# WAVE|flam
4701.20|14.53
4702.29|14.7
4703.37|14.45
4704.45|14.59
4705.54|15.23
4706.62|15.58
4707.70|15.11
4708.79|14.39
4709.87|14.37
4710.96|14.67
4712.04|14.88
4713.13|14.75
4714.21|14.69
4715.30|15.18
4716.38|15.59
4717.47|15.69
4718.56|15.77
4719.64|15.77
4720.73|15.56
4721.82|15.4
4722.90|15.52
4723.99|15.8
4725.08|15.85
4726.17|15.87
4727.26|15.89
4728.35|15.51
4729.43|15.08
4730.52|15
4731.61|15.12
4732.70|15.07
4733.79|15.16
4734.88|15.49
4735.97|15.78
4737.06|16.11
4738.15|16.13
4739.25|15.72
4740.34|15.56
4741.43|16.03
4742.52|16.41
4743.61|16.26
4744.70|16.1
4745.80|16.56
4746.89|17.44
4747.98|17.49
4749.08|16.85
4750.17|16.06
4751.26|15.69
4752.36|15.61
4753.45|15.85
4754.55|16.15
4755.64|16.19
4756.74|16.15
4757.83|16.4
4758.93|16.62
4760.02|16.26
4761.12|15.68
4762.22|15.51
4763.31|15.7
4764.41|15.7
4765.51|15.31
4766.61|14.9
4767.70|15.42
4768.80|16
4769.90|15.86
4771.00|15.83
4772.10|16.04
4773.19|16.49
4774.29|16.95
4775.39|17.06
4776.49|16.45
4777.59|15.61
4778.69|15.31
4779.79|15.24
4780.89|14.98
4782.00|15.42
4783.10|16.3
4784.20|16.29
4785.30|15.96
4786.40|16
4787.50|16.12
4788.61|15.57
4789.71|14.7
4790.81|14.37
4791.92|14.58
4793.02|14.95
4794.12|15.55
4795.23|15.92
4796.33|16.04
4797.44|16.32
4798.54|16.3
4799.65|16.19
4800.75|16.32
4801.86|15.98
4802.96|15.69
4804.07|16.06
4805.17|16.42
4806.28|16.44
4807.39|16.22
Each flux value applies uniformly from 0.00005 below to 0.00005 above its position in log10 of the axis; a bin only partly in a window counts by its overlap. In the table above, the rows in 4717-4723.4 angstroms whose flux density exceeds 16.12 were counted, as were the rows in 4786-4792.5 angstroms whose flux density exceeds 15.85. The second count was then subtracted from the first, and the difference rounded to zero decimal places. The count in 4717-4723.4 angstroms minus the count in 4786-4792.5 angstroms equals -2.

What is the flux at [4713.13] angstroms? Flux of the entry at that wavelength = 14.75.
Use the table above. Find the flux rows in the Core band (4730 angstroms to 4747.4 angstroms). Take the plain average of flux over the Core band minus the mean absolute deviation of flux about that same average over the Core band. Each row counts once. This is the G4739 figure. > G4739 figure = 15.4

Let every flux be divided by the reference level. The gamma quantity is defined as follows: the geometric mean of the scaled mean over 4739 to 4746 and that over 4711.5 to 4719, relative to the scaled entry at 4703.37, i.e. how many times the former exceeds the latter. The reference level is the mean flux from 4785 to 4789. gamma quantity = 1.08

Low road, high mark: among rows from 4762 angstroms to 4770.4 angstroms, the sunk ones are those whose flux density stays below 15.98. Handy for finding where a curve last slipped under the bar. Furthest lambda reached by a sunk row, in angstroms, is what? 4769.90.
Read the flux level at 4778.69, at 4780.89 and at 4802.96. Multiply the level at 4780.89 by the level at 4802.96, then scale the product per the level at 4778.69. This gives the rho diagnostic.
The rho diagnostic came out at 15.4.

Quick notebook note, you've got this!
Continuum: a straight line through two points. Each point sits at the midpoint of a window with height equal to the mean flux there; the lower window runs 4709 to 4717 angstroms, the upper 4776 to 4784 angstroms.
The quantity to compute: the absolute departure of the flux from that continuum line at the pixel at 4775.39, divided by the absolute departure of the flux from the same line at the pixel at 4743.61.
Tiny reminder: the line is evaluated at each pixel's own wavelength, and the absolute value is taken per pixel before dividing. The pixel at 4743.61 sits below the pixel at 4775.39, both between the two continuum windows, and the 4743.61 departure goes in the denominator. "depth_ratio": 1.4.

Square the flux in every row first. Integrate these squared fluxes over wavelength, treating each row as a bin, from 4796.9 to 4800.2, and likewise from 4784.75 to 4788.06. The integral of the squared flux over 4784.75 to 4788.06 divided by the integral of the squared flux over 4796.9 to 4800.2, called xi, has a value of 0.97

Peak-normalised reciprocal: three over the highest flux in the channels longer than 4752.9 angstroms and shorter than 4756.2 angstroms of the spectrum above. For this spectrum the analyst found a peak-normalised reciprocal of 0.185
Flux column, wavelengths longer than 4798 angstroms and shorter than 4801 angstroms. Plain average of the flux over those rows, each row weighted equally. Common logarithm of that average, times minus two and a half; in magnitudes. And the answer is -3.03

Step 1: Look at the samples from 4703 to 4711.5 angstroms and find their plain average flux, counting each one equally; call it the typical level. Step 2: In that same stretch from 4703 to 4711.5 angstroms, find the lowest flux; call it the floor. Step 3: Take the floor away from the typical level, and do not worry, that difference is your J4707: 0.43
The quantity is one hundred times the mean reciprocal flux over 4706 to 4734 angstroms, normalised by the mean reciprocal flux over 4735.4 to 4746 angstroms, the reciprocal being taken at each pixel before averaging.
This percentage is 105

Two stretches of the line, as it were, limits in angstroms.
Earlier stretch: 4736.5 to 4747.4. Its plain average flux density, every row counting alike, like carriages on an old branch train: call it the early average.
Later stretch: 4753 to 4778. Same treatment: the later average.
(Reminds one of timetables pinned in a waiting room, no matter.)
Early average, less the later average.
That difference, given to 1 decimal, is 0.2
